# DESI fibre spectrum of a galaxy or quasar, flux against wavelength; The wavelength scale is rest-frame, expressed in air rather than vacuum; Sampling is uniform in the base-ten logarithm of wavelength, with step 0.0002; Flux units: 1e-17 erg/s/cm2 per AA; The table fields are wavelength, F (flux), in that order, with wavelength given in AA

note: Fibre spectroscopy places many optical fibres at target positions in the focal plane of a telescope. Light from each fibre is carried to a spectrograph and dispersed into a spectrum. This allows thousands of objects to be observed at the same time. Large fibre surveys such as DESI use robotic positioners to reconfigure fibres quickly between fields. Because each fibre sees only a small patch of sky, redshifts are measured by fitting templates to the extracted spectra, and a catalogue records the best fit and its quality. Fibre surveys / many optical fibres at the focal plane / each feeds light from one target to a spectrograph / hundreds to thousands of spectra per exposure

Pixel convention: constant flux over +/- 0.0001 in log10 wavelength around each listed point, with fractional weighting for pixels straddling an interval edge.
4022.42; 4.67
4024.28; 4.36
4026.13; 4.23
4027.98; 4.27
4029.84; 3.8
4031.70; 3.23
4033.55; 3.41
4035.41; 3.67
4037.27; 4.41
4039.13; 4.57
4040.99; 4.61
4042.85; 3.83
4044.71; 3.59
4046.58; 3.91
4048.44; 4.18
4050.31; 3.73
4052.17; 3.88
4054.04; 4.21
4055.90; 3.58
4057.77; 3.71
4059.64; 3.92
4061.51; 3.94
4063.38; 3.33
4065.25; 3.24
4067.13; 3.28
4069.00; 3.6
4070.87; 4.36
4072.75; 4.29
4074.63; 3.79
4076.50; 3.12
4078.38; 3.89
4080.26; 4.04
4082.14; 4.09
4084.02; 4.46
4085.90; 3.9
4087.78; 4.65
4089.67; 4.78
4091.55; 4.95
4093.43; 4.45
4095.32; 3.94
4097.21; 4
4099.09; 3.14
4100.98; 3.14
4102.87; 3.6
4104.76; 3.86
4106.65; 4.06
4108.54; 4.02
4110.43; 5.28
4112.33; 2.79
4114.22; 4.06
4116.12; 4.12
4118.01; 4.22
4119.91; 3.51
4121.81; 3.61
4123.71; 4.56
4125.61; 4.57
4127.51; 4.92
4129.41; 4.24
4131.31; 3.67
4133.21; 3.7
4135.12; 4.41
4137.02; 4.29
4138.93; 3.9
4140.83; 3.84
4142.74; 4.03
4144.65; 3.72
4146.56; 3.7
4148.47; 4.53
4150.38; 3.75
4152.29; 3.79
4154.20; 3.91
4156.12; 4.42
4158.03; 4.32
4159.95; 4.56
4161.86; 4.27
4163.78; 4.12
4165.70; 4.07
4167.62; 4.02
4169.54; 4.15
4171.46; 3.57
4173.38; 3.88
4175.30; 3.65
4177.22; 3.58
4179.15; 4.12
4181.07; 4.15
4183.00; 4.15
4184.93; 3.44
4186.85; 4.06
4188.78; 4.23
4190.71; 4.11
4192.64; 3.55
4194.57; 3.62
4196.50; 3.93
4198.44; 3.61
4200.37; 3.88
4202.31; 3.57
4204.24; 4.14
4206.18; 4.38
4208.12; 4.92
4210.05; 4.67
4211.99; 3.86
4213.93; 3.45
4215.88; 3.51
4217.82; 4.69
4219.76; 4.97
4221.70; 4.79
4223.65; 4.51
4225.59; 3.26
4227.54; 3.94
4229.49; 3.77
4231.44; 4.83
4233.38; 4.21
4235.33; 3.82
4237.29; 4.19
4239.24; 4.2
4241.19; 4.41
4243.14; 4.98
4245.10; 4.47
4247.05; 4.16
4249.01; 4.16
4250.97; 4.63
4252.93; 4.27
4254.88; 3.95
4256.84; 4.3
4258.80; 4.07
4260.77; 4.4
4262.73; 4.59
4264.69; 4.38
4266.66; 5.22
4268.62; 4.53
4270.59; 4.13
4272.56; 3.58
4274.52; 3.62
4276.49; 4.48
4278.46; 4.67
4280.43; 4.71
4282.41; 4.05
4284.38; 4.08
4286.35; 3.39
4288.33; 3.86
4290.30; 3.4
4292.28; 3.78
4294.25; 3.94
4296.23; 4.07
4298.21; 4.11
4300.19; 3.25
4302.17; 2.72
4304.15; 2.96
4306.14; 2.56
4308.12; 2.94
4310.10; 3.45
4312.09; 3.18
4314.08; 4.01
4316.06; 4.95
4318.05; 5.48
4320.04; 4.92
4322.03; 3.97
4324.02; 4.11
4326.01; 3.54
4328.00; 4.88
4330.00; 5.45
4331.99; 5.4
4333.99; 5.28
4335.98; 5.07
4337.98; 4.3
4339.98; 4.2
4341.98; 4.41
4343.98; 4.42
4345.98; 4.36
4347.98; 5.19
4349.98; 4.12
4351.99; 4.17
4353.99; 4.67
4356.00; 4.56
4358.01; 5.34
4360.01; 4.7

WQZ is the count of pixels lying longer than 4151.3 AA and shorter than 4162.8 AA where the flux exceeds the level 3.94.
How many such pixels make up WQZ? 4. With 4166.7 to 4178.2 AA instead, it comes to 2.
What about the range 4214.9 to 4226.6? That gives 4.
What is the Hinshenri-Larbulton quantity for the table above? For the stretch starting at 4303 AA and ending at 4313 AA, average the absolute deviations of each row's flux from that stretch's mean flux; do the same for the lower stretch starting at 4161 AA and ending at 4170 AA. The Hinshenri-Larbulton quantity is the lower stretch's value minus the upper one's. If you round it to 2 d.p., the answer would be -0.17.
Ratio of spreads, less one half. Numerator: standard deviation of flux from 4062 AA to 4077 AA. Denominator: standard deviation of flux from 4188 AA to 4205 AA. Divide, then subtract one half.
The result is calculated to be 1.3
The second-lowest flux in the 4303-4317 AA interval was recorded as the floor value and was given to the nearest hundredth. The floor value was 2.94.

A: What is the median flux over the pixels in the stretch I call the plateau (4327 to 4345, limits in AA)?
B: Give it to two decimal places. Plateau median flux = 4.88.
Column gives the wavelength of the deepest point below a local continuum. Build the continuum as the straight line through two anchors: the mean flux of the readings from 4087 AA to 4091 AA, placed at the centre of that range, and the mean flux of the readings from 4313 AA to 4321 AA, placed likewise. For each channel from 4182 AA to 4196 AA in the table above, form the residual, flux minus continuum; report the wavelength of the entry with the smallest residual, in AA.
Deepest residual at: 4184.93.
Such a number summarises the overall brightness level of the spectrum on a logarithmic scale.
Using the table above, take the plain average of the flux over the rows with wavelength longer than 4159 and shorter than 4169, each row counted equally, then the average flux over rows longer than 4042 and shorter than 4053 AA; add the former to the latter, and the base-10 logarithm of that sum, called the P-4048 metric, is 0.906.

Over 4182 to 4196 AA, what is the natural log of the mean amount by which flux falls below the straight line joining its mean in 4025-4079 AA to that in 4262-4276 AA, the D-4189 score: -1.4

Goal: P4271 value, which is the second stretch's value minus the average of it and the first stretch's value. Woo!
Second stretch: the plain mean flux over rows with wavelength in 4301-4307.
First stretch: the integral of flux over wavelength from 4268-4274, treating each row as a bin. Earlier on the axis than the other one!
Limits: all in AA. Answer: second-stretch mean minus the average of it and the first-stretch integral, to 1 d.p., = -10.7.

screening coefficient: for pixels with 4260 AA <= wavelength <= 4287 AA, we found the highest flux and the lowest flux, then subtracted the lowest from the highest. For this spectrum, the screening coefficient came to 1.8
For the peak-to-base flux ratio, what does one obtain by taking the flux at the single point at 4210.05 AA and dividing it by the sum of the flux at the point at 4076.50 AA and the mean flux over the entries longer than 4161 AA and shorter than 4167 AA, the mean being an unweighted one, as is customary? 0.64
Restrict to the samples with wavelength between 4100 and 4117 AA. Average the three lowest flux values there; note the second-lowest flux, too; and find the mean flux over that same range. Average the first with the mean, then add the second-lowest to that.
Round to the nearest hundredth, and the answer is 6.67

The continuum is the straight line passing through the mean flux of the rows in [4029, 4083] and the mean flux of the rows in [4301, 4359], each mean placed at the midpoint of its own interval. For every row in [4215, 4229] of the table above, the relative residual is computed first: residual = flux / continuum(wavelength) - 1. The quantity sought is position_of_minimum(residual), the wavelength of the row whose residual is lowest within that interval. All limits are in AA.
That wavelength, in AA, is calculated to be 4225.59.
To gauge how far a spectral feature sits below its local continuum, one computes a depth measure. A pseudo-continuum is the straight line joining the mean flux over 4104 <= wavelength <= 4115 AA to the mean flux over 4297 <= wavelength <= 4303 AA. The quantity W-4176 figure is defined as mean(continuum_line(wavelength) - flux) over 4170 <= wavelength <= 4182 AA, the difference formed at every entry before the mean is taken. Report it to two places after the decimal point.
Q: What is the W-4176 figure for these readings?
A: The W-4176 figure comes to -0.04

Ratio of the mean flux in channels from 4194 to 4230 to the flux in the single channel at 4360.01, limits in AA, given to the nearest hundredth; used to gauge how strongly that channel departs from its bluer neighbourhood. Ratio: 0.87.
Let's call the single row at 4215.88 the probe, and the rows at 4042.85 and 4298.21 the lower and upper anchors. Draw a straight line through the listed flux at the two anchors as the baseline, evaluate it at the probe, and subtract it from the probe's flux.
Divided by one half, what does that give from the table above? -1.0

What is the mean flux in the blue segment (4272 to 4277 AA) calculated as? 3.9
